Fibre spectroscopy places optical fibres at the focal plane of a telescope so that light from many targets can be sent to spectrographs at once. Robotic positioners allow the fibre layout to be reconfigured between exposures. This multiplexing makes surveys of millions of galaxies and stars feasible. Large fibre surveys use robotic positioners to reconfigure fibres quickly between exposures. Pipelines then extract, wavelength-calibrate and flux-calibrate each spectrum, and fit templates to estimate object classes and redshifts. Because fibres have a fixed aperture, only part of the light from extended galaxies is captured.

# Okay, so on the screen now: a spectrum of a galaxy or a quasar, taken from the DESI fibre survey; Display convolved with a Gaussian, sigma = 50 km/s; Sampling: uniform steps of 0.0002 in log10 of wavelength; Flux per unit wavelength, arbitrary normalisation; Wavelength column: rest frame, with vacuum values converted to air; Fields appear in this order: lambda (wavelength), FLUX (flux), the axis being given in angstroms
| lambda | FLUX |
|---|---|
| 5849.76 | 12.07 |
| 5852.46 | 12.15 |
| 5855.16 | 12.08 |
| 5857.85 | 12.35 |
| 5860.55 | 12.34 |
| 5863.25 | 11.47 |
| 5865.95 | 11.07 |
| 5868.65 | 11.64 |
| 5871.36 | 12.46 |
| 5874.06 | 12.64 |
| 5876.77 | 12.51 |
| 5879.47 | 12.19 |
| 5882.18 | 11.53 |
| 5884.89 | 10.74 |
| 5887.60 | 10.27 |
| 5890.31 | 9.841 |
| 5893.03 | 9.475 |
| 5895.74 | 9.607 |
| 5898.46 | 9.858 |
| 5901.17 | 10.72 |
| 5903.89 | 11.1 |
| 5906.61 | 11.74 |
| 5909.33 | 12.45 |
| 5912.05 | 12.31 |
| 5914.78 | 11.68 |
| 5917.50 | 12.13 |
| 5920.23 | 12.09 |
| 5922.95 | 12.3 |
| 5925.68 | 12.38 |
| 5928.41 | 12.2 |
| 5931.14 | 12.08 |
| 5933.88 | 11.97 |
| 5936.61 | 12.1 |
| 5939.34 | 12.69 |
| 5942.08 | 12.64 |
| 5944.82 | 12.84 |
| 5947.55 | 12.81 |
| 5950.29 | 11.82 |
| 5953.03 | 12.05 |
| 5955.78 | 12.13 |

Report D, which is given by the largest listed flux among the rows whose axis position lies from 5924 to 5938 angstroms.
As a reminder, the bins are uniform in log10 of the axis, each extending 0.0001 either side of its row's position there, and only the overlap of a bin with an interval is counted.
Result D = 12.38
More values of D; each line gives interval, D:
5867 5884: 12.64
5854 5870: 12.35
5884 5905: 11.1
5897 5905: 11.1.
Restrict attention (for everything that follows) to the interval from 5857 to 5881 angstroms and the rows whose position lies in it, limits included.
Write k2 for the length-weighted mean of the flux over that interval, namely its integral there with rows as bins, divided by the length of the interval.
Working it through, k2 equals 12.1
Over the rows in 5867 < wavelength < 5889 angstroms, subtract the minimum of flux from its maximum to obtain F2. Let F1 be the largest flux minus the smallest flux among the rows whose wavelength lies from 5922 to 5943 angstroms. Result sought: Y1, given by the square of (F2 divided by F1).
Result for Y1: 10.8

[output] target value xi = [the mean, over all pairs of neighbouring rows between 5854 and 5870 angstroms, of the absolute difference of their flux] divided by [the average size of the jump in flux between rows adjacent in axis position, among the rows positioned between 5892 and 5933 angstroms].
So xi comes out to 1.2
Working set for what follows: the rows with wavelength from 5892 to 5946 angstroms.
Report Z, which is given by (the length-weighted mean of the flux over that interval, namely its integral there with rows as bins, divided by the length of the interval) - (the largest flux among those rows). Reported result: -1.11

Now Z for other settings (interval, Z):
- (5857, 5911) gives -1.34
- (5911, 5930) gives -0.23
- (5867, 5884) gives -0.54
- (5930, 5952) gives -0.47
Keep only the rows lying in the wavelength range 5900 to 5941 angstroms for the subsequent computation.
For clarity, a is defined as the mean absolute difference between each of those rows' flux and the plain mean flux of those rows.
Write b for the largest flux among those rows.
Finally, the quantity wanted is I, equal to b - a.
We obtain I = 12.3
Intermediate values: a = 0.37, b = 12.69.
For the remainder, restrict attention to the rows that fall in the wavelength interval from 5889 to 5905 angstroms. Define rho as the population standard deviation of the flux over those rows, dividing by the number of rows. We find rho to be 0.60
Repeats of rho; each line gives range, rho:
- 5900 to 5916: 0.61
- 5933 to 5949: 0.34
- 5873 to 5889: 0.89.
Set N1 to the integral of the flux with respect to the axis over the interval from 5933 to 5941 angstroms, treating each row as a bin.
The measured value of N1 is 98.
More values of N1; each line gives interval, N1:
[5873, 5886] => 155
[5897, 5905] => 84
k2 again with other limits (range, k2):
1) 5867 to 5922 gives 11.4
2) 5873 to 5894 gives 11.2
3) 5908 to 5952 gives 12.3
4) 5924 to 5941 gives 12.2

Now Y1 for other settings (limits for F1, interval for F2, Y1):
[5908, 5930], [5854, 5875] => 4.2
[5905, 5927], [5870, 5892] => 13.2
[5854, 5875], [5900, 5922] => 1.2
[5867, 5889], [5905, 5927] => 0.1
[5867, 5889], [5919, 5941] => 0.1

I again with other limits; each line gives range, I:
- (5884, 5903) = 10.3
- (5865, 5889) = 11.9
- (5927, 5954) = 12.5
